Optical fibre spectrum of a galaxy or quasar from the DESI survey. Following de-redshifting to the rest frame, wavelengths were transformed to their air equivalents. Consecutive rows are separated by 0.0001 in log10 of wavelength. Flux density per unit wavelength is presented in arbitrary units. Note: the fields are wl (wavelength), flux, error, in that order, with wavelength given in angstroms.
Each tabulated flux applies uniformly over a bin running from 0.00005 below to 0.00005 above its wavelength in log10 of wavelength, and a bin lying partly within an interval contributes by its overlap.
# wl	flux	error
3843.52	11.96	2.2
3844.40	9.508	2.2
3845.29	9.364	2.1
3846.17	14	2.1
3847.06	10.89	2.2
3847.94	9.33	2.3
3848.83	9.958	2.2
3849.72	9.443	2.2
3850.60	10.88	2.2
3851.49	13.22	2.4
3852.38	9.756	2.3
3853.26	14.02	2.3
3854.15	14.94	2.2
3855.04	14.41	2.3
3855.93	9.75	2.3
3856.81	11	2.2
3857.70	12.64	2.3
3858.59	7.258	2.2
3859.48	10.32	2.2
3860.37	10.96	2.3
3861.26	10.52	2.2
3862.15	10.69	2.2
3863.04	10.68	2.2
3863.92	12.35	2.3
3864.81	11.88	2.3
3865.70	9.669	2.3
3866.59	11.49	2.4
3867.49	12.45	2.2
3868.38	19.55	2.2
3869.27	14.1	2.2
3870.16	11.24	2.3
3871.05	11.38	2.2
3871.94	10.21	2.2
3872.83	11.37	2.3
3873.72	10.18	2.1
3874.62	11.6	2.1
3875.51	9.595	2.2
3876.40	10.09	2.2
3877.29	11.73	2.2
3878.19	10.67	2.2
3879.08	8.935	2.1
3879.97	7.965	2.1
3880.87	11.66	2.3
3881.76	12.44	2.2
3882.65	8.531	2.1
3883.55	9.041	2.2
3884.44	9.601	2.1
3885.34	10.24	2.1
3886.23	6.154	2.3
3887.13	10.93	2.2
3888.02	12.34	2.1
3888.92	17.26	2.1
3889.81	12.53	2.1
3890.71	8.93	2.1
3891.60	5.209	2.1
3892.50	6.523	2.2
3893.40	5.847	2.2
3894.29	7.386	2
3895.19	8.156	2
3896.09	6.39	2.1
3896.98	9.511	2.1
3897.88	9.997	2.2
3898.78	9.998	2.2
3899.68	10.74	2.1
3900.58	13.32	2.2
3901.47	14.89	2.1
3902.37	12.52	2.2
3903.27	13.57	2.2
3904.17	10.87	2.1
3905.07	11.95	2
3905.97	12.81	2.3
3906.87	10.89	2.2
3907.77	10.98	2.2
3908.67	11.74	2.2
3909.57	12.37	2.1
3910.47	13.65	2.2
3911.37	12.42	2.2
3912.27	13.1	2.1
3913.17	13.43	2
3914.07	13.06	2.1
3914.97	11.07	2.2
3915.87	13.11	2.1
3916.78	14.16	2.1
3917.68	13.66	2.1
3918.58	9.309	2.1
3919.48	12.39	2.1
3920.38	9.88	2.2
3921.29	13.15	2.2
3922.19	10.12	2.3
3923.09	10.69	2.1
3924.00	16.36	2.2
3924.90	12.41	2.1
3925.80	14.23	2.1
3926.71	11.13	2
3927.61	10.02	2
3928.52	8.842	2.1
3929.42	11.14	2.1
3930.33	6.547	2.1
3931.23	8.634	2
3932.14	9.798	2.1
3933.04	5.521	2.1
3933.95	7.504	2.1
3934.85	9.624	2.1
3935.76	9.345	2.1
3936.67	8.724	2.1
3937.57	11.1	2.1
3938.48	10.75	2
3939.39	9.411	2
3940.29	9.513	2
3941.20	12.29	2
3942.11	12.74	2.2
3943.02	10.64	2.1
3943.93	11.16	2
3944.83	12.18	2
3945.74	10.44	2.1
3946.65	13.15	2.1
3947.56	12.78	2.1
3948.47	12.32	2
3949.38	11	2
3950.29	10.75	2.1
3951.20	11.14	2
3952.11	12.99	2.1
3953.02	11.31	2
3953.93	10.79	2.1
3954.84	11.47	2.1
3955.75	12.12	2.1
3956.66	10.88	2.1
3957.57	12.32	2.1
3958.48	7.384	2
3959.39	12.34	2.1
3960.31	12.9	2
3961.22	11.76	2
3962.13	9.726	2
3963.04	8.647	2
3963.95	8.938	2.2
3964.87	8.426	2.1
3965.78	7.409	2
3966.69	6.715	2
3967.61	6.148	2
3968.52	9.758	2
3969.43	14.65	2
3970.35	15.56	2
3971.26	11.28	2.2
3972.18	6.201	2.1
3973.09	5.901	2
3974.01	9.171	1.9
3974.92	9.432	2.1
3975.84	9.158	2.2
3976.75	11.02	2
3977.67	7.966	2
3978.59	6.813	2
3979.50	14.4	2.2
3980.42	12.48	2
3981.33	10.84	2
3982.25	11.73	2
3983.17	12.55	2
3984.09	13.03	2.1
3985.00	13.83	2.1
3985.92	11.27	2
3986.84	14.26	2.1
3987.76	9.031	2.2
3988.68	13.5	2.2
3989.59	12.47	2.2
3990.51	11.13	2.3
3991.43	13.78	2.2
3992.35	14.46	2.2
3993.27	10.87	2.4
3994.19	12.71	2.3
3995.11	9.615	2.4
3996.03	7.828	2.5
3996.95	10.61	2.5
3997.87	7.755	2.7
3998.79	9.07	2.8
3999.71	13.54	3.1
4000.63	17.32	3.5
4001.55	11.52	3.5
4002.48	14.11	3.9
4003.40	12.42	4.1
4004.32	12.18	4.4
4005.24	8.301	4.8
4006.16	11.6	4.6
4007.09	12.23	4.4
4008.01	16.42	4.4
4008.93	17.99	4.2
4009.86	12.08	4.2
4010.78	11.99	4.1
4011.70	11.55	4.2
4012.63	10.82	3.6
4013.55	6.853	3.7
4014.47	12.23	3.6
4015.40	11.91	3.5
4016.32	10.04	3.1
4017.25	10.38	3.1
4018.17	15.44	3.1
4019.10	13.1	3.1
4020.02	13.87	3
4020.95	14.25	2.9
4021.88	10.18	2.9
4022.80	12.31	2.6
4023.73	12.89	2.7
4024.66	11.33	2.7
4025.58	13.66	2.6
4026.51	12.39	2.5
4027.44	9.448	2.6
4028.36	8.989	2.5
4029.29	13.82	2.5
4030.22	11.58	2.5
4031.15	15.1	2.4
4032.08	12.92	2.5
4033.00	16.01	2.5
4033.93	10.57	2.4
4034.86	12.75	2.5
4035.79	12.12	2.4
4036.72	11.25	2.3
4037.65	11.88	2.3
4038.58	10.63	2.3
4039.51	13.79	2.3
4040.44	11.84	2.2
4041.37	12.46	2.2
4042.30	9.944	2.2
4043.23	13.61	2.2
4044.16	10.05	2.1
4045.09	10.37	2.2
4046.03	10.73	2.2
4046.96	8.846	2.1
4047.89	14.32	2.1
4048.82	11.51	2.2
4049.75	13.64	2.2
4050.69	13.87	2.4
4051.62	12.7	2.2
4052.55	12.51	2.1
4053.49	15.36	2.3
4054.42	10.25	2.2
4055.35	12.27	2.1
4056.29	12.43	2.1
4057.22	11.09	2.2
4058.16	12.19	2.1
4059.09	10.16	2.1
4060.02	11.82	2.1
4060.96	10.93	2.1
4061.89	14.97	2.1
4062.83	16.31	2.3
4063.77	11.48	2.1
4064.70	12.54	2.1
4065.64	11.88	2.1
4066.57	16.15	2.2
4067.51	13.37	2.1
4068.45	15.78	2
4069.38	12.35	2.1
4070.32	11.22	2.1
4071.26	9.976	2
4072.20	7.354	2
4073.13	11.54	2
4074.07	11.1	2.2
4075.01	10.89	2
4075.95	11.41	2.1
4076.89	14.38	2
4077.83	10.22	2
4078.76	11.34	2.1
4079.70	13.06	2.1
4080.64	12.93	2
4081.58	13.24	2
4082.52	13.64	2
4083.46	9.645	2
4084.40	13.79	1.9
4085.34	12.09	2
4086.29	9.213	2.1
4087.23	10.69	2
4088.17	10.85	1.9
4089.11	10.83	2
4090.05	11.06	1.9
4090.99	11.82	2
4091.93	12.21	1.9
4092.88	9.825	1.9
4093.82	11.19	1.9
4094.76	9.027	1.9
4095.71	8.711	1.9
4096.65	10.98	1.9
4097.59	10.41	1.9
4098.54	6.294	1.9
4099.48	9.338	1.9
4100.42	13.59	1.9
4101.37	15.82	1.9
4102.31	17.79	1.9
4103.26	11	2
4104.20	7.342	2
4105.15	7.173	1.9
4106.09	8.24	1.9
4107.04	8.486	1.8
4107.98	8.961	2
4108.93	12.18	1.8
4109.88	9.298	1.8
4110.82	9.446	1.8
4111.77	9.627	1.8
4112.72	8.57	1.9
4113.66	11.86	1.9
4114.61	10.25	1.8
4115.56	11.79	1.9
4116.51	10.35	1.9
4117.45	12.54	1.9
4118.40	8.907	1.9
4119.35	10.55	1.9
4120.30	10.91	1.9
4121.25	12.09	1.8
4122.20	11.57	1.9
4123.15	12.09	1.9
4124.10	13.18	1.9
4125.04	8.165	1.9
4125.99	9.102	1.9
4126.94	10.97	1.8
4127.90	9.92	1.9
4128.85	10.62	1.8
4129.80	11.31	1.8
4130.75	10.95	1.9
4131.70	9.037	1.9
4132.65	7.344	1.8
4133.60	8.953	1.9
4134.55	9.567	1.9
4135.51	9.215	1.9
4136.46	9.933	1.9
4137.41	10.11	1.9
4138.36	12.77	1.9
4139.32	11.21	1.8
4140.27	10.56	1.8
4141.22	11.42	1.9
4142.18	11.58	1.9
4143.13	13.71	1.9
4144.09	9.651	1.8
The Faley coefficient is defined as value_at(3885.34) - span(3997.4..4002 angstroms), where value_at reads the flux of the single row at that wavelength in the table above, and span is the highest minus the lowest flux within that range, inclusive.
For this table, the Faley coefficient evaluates 1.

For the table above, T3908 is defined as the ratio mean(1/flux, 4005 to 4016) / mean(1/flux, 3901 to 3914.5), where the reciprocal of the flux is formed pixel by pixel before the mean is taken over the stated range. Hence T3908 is 1.10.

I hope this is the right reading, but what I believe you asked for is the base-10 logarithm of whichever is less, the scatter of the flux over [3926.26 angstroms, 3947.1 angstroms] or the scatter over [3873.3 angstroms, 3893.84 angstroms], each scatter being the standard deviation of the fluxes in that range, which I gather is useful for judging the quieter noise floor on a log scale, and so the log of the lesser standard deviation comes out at 0.27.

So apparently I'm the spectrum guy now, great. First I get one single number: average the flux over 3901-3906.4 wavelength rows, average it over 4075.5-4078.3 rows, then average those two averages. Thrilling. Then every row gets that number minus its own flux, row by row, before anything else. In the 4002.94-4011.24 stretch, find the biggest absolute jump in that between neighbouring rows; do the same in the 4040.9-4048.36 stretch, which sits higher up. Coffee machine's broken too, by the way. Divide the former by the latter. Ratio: 1.08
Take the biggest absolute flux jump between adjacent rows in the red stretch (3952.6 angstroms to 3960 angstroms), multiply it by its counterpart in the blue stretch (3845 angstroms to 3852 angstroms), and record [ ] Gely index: 23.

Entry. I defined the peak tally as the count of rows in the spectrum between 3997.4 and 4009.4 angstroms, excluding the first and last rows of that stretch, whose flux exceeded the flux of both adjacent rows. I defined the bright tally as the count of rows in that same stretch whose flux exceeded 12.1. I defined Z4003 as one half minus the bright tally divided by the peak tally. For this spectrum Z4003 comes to -3.5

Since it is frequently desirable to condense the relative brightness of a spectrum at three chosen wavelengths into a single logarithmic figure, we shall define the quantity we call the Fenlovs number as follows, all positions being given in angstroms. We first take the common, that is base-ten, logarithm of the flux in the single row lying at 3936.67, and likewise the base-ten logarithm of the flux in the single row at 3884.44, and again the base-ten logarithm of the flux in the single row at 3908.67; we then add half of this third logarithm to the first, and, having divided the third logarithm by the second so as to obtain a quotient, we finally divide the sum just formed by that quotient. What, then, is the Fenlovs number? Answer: 1.36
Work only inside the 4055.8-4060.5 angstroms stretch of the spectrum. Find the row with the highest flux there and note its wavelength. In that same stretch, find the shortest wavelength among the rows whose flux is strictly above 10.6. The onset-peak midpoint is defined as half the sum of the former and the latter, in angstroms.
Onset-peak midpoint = 4056.3 angstroms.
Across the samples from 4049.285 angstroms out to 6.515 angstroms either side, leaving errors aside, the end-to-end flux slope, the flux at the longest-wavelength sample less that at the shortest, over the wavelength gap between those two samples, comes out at -0.11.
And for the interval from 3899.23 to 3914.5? 0.16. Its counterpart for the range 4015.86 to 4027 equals 0.23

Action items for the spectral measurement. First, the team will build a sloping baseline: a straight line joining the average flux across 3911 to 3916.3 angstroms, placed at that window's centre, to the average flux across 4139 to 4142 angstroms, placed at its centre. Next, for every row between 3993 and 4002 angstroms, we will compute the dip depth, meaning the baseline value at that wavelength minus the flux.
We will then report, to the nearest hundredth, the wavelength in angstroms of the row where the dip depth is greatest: 3997.87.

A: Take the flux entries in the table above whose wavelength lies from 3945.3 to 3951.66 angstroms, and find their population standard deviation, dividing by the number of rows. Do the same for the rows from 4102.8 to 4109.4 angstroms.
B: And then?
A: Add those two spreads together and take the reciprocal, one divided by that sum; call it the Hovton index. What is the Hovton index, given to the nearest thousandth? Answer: 0.367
